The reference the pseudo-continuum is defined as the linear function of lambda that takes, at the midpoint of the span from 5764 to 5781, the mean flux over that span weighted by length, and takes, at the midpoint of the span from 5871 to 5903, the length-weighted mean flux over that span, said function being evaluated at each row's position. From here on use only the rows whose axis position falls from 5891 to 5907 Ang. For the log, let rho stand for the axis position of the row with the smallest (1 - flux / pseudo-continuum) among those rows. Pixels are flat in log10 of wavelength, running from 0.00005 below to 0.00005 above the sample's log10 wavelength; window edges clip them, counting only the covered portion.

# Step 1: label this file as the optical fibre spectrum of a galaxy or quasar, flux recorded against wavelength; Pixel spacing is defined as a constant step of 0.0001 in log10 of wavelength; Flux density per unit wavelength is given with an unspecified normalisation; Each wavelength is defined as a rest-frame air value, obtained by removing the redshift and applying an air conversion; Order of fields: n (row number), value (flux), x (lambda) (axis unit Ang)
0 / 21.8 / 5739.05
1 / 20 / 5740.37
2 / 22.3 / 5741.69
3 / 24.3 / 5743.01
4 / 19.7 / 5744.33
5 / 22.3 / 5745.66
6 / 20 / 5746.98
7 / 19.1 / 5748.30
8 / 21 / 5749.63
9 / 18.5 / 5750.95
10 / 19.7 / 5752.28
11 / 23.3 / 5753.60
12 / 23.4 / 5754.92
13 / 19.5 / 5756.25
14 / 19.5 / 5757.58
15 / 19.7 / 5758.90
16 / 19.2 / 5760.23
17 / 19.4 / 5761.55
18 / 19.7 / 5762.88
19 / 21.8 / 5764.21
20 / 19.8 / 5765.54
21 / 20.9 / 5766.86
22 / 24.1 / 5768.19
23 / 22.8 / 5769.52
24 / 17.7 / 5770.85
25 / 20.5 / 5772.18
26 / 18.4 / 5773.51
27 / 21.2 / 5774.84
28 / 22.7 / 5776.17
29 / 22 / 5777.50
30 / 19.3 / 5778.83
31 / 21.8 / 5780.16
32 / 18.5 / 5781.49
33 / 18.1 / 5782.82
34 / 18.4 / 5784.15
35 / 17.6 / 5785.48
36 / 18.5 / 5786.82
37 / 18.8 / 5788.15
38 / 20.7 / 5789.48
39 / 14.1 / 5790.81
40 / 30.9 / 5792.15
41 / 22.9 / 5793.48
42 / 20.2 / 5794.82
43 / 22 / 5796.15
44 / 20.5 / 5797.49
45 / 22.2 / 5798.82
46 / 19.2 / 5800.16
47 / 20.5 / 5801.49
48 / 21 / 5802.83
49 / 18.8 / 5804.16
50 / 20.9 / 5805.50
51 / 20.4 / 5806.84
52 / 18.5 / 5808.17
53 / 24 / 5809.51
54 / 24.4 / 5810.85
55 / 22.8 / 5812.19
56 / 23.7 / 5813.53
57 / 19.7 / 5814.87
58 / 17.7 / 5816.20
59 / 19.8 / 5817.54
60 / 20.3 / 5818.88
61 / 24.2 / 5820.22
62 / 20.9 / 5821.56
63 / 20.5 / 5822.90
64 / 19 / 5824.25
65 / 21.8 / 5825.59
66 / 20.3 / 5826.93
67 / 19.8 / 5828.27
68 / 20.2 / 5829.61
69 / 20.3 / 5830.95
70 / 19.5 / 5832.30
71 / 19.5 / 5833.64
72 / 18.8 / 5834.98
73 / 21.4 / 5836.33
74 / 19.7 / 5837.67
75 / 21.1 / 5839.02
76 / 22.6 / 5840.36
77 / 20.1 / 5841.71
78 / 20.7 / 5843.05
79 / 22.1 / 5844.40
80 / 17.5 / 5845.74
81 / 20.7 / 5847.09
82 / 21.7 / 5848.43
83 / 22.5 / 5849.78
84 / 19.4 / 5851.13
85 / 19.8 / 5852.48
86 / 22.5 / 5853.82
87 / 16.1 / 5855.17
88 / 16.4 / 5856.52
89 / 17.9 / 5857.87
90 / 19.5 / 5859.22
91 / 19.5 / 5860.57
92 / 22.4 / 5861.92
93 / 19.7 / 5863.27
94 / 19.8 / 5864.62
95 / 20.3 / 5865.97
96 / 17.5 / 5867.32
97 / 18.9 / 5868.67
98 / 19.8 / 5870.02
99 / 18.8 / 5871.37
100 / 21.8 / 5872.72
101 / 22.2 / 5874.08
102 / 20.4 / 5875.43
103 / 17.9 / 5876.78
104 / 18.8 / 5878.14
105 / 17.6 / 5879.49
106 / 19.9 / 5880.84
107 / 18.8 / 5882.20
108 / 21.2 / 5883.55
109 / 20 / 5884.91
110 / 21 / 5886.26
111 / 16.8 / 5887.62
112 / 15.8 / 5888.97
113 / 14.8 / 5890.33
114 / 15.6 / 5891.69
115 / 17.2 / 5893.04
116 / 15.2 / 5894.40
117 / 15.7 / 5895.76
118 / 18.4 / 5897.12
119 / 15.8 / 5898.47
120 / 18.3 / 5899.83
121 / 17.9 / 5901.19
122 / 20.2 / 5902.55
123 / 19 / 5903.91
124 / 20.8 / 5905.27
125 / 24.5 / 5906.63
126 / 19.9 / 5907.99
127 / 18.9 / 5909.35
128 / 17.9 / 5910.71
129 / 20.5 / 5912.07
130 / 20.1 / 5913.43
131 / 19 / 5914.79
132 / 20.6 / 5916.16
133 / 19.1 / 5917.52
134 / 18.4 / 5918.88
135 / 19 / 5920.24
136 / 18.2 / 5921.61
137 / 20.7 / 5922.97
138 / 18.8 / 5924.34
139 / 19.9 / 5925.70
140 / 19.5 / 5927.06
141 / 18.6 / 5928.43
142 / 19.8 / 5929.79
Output 5906.63 Ang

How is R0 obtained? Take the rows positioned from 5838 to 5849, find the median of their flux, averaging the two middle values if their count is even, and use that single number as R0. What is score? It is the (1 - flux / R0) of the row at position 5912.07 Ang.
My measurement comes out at 0.019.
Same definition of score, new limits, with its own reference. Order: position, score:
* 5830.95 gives 0.029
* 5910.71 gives 0.144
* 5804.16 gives 0.100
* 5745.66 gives -0.067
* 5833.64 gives 0.067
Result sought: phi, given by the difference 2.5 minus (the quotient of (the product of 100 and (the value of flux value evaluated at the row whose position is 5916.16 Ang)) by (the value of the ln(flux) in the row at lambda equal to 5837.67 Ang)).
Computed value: -689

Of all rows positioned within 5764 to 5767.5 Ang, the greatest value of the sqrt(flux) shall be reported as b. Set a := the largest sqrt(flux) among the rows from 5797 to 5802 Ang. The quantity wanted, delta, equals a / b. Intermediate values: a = 4.71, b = 4.67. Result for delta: 1.01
